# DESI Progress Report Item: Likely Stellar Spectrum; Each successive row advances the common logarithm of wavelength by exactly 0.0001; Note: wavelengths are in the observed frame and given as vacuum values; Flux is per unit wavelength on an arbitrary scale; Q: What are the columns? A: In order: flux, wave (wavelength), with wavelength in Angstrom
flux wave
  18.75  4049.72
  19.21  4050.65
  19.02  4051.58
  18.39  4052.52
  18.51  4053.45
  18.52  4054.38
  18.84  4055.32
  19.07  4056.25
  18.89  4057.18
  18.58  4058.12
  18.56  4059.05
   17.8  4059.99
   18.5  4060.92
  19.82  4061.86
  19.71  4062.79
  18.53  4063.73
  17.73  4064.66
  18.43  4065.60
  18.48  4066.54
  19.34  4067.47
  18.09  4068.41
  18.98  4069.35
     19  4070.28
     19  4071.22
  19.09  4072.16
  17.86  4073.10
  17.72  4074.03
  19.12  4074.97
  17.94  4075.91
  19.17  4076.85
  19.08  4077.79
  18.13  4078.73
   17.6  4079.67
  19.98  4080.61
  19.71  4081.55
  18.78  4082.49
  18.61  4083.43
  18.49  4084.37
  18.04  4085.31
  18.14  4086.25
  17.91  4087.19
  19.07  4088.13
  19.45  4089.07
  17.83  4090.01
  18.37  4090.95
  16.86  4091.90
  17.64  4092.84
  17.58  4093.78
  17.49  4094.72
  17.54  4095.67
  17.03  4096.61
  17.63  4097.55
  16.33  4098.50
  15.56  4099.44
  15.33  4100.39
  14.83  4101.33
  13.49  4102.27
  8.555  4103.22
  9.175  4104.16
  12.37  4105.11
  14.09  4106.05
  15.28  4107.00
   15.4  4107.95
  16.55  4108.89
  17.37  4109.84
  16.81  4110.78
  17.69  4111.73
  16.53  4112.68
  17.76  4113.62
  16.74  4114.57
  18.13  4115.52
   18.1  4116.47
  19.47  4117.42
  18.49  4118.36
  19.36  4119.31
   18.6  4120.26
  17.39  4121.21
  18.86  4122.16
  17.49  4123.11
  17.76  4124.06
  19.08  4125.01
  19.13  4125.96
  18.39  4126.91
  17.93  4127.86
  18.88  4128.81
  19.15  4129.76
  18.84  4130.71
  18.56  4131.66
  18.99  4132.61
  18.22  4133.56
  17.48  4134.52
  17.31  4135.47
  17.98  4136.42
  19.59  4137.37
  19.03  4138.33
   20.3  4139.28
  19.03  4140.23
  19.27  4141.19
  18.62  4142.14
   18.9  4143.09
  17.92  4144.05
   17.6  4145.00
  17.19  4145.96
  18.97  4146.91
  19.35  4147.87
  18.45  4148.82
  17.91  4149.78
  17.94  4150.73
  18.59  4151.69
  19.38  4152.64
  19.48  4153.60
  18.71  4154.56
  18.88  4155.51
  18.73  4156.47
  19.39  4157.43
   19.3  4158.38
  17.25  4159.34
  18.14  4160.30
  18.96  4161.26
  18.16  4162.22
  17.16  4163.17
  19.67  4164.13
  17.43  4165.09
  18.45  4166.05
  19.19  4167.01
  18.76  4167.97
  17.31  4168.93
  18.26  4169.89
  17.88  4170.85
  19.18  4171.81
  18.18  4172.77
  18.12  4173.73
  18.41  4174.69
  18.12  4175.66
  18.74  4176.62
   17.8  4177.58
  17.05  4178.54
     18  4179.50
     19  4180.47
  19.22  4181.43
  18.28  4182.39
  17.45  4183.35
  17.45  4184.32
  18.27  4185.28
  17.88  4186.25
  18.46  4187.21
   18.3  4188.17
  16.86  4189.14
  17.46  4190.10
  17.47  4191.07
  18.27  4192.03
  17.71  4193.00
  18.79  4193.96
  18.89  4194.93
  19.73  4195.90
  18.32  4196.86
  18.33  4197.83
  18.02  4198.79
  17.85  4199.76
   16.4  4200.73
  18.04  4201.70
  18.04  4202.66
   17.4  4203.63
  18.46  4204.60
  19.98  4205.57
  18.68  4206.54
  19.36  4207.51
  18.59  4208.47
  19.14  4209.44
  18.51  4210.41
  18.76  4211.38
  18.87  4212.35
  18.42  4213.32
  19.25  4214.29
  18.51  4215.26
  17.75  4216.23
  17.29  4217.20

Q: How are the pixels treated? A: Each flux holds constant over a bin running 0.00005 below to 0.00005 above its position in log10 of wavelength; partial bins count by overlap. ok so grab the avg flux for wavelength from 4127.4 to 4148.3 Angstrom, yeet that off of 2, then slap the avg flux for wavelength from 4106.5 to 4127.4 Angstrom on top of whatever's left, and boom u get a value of 1.1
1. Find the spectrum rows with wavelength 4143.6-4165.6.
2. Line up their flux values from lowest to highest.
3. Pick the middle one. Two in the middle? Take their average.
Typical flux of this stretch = 18.6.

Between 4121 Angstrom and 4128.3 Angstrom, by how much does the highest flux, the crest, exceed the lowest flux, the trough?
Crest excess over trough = 1.7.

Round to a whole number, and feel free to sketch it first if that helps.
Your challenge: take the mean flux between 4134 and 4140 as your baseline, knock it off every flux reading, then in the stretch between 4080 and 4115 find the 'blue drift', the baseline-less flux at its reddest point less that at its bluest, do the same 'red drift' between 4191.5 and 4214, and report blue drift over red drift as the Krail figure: -22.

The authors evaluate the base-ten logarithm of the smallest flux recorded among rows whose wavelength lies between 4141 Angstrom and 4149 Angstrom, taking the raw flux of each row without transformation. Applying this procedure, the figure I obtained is 1.24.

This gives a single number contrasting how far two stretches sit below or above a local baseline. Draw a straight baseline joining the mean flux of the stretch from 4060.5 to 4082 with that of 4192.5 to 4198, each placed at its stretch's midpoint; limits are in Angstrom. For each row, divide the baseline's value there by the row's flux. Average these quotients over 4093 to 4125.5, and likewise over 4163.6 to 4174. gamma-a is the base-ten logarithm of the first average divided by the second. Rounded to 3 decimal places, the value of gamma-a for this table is 0.063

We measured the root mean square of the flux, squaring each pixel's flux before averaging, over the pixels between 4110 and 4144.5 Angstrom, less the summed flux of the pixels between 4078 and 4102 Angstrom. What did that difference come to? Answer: -426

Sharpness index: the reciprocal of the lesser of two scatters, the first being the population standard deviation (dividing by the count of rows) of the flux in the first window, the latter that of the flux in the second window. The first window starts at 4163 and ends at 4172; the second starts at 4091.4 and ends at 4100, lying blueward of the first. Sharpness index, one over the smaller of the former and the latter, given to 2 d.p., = 1.47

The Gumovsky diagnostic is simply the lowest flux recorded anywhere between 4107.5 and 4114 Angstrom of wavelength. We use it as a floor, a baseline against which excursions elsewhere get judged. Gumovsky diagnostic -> 15.4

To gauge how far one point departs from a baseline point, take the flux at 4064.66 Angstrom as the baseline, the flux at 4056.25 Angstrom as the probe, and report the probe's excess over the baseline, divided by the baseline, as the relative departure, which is 0.08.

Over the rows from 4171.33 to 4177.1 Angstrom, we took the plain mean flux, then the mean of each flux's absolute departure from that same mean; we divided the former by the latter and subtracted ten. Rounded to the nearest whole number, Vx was 45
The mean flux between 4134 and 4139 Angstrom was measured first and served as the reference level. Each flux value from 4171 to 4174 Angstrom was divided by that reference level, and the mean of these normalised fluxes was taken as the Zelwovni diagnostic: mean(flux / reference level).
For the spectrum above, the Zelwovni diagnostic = 1.01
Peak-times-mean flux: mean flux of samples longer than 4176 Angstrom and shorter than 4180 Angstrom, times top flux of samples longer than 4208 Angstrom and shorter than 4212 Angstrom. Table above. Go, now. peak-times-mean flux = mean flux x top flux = 343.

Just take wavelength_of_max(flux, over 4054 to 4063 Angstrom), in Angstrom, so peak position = 4061.86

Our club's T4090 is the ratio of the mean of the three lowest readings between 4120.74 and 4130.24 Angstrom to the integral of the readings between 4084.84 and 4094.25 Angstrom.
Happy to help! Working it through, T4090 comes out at 0.103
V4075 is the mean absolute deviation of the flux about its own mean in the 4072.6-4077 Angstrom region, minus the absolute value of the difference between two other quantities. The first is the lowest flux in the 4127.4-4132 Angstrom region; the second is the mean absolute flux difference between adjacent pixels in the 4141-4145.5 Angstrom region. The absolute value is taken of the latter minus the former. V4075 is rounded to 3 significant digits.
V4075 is -16.7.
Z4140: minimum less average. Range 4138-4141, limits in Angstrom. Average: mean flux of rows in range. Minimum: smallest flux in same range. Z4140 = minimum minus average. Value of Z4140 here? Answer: -0.42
